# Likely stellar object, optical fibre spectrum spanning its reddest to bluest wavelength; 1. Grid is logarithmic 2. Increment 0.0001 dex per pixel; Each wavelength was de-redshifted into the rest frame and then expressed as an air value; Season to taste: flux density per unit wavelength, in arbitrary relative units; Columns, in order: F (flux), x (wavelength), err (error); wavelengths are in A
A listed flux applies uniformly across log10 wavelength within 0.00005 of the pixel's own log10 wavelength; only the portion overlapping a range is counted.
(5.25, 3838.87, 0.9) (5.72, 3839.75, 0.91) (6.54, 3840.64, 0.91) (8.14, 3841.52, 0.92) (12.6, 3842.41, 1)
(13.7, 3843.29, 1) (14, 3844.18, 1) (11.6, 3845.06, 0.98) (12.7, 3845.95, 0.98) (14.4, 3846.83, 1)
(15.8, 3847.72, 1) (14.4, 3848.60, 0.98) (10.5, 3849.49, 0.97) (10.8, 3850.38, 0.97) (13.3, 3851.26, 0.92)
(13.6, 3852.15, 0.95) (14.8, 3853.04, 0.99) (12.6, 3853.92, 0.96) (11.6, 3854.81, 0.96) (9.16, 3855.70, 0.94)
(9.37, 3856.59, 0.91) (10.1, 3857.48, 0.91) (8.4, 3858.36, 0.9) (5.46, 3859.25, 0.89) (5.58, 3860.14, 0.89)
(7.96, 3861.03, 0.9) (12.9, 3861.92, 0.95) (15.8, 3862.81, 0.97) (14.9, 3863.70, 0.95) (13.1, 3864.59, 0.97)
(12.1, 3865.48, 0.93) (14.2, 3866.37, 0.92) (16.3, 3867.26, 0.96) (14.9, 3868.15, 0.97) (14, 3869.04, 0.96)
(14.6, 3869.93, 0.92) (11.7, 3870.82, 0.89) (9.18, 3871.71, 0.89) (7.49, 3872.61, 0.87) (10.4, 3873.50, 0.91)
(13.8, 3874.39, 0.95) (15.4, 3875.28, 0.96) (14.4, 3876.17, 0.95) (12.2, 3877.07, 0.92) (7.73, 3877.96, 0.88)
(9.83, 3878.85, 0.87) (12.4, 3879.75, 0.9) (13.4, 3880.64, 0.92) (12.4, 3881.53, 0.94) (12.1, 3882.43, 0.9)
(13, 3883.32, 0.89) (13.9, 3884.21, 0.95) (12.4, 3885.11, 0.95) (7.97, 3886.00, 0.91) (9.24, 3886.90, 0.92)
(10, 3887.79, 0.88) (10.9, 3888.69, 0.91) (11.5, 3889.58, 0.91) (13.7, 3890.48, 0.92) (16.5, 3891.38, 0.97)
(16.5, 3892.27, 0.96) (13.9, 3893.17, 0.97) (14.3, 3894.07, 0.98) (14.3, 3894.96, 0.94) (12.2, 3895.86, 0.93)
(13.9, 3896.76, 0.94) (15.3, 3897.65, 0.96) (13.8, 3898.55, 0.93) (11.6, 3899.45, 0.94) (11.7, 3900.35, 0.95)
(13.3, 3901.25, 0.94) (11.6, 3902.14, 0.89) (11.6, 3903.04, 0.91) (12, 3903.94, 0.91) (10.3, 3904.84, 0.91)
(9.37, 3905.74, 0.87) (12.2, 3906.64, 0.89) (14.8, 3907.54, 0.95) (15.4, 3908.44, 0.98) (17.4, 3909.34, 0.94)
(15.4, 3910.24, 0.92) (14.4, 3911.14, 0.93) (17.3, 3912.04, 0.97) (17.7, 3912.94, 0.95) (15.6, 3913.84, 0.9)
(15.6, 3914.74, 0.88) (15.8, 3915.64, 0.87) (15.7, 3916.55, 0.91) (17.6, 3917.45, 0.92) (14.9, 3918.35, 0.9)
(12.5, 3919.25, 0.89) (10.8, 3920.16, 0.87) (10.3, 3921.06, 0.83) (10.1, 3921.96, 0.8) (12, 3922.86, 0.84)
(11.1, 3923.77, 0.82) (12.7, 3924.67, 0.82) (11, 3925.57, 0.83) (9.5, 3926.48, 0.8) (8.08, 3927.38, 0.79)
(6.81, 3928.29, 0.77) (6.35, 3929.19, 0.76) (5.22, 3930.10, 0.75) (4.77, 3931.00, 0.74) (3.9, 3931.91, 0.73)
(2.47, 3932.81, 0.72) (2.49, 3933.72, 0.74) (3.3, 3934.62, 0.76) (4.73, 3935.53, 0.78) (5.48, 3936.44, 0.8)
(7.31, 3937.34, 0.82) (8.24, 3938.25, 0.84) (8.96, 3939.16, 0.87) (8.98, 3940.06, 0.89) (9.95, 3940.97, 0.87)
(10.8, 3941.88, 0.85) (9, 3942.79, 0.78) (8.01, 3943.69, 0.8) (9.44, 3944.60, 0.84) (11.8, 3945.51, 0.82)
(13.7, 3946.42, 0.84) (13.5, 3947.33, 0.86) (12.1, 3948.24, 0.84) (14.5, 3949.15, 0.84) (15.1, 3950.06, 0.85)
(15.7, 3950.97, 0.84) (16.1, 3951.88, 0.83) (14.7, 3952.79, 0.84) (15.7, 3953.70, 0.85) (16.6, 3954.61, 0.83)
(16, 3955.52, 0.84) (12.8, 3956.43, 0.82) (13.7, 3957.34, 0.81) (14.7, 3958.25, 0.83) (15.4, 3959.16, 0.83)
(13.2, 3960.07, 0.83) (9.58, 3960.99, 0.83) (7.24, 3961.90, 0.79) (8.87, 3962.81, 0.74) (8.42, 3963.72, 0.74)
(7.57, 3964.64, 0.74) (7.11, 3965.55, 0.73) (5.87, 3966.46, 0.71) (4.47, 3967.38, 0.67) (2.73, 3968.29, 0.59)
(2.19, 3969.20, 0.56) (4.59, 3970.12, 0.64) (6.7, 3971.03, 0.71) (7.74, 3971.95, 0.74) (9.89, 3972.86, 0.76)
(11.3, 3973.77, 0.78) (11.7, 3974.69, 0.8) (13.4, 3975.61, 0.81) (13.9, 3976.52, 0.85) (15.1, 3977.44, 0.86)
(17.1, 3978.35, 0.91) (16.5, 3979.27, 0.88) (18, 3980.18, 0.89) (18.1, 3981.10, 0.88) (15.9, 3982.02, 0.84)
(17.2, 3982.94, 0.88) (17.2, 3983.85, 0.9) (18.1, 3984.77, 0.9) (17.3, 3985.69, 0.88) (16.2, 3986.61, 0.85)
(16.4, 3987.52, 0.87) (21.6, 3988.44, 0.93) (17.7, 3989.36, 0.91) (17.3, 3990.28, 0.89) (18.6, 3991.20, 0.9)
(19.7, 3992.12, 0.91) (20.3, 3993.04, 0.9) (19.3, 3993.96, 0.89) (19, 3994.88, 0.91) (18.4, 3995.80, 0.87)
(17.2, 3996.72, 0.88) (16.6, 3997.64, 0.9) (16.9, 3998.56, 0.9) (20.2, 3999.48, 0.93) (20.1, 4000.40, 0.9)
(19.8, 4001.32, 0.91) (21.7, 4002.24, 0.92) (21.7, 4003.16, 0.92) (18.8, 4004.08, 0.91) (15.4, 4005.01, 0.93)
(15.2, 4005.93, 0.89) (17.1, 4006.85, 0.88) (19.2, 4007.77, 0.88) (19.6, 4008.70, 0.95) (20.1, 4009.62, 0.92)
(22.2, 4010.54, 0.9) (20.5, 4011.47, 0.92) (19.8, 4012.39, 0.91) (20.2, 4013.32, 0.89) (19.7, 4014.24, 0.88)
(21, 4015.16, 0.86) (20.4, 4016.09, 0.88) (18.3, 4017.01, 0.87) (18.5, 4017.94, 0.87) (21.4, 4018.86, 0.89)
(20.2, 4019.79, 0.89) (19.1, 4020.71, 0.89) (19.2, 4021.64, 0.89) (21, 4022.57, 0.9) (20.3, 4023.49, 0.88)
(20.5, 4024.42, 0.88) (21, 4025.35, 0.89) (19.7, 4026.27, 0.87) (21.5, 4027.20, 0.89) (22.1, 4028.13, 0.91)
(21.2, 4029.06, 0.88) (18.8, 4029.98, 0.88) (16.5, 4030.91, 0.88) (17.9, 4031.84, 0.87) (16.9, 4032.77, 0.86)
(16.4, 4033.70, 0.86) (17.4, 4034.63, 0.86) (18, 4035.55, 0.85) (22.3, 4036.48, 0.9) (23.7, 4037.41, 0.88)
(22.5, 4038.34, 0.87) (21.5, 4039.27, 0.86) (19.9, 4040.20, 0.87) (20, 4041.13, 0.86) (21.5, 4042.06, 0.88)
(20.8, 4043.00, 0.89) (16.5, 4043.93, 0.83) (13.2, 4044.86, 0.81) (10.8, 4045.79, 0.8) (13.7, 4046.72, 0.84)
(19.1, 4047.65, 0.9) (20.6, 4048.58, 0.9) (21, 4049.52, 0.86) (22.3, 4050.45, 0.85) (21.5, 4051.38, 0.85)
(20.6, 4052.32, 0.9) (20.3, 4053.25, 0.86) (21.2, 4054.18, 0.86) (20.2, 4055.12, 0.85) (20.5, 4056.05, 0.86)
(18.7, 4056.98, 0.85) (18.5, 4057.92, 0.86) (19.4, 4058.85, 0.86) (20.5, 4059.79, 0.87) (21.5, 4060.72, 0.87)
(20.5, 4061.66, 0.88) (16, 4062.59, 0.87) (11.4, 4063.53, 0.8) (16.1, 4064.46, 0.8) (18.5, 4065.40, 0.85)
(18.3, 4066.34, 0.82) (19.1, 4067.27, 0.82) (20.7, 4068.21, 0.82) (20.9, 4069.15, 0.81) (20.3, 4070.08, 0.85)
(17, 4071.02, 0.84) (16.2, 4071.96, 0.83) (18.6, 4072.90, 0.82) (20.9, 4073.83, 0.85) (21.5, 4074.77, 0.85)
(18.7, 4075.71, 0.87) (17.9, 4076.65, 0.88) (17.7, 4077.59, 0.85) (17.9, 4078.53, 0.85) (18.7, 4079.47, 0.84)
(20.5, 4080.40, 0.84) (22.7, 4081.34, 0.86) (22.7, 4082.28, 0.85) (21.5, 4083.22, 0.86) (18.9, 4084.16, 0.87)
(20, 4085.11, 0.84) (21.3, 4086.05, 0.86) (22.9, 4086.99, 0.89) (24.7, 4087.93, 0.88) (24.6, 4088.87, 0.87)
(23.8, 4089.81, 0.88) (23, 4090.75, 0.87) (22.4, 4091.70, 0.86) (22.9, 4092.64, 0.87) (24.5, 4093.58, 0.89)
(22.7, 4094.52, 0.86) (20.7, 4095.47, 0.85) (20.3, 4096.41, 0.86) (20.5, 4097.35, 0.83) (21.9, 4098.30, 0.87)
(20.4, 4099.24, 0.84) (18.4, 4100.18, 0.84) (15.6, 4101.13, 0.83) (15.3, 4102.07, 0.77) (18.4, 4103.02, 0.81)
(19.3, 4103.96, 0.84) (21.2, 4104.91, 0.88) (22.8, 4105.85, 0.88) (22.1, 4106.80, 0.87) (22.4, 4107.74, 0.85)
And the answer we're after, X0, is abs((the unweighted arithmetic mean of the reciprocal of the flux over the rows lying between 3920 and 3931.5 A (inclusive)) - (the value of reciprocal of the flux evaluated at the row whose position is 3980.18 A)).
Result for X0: 0.065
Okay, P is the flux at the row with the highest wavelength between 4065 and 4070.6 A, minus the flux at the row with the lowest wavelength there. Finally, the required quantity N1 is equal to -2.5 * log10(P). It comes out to -0.6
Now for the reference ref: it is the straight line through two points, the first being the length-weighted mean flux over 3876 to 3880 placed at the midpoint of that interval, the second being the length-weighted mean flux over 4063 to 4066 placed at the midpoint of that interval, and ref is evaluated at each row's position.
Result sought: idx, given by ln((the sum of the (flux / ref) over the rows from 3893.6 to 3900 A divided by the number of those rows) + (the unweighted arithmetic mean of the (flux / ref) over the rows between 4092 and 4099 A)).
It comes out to 0.93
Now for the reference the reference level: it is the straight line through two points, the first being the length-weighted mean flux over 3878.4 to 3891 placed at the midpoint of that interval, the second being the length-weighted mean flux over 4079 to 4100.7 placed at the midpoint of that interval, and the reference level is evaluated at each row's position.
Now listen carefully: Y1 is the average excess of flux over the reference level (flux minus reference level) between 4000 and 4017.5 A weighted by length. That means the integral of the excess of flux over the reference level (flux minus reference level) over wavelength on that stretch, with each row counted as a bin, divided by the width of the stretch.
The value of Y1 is 1.8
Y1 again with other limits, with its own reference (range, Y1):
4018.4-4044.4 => 1.1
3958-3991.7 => -3.5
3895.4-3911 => 0.5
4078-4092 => 0.2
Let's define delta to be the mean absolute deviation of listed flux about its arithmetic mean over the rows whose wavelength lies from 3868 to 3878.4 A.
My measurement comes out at 2.4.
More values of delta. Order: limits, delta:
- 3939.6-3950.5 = 2.0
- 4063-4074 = 2.0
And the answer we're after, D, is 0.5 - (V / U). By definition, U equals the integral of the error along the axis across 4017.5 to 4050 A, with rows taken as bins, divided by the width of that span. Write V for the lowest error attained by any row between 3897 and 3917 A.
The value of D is -0.50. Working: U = 0.87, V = 0.87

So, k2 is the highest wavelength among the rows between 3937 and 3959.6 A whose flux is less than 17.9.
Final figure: 3959.16 A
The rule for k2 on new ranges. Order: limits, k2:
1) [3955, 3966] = 3965.55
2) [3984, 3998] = 3997.64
